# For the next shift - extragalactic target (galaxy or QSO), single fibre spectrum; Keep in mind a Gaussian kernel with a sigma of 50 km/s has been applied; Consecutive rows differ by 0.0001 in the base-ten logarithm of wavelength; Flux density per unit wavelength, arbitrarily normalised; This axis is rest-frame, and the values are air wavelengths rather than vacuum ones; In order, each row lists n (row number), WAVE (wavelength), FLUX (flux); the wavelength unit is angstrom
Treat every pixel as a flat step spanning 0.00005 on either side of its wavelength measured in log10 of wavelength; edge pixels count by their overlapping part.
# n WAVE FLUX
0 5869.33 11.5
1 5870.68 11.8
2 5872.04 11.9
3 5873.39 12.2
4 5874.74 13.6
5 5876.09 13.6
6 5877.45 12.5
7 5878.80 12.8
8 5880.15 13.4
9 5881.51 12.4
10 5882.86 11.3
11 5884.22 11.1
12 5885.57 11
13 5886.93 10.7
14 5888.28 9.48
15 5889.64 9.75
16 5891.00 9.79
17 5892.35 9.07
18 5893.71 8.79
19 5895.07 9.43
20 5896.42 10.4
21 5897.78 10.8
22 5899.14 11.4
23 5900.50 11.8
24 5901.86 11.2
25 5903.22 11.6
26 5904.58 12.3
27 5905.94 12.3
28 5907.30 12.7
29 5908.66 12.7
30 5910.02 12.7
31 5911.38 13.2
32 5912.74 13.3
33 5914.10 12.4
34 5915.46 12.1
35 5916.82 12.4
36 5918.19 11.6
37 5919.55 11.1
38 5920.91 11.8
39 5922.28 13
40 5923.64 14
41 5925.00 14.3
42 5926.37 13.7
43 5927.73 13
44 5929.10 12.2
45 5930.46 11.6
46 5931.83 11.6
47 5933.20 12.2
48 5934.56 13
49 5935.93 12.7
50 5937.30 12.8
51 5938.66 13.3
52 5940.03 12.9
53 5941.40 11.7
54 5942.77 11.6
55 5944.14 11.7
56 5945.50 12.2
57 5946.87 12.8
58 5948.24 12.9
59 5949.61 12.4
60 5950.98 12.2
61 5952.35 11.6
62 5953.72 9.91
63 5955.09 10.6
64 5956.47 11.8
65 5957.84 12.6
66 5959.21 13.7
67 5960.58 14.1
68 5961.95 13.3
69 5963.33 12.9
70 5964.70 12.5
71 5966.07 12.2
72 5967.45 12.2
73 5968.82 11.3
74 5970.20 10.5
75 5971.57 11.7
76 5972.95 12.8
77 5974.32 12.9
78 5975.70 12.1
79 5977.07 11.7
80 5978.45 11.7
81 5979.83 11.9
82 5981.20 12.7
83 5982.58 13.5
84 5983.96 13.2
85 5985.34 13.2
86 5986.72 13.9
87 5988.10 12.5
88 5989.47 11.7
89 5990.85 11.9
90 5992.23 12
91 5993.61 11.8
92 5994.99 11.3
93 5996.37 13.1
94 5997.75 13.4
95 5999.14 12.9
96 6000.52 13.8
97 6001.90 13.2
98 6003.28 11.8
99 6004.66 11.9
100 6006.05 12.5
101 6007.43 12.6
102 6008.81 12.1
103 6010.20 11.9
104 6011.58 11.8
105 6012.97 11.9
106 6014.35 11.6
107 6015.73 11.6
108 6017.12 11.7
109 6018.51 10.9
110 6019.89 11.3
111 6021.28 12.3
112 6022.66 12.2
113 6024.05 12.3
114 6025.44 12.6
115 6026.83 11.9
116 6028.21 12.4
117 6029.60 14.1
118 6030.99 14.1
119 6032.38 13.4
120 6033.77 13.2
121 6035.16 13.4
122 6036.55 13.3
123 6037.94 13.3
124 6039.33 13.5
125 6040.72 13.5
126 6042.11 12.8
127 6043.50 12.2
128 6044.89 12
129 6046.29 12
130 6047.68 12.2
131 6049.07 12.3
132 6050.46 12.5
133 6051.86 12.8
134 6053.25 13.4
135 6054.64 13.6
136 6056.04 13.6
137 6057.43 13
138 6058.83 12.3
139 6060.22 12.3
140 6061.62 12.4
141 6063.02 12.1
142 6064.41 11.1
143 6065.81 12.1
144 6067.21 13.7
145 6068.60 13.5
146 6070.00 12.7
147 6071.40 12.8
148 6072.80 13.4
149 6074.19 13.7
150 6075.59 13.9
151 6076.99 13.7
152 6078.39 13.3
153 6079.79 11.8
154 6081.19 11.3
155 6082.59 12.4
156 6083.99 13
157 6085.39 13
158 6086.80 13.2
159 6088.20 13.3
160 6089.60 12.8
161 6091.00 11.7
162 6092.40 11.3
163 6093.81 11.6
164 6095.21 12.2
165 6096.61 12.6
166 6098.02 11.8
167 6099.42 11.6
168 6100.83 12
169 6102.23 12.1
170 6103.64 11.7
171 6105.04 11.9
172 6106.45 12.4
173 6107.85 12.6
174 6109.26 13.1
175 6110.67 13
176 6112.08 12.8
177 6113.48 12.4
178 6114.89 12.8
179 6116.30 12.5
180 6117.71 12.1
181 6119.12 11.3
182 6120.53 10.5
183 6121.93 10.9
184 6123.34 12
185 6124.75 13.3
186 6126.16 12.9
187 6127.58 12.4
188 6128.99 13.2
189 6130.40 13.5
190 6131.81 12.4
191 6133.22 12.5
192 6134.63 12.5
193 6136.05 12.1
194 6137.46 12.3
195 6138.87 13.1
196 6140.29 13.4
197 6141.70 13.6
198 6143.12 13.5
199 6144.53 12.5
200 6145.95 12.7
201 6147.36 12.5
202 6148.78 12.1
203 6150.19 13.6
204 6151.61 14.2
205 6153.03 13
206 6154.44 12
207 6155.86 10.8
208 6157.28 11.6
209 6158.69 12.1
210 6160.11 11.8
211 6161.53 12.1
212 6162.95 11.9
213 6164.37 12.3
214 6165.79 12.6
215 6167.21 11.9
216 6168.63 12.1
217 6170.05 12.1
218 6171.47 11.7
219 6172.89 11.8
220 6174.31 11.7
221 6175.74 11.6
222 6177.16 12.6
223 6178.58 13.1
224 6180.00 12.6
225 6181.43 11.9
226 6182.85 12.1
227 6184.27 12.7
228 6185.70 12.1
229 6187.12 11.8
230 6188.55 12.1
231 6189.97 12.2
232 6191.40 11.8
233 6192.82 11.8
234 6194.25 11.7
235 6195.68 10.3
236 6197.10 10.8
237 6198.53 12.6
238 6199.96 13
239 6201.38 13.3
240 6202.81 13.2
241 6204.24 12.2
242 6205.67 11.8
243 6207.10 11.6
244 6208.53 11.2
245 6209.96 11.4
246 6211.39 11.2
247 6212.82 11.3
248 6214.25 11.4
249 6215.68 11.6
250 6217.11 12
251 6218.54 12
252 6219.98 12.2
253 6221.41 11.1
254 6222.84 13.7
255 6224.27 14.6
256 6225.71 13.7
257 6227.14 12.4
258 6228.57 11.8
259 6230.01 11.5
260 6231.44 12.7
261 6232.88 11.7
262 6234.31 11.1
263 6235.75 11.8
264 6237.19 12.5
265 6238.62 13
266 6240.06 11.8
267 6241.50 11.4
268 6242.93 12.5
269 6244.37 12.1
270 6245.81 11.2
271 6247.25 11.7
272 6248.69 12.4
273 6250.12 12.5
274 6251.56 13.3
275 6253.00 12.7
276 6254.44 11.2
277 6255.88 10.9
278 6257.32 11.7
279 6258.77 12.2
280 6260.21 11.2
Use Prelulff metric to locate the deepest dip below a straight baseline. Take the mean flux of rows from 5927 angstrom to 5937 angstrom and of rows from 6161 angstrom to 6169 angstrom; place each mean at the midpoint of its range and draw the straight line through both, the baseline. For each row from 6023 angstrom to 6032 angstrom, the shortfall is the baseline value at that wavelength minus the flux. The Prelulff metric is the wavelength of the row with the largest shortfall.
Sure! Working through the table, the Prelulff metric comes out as 6026.83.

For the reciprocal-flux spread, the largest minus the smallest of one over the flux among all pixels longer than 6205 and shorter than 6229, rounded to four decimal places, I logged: 0.0216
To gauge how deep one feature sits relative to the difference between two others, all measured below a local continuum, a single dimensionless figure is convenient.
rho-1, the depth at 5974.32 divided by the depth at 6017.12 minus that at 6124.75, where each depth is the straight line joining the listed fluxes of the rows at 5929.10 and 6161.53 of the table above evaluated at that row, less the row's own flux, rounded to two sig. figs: -0.44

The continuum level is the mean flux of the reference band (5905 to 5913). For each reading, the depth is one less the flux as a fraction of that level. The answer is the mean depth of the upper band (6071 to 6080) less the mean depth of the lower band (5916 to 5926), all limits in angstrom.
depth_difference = -0.05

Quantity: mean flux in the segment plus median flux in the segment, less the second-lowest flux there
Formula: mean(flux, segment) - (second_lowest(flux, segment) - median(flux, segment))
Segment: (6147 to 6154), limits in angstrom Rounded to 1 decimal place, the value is 13.6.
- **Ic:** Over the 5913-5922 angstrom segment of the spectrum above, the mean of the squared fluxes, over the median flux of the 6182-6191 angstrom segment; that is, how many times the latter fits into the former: 11.7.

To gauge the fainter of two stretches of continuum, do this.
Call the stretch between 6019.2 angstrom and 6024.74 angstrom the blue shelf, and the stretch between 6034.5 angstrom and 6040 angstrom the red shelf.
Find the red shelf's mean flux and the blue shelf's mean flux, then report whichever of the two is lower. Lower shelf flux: 12.0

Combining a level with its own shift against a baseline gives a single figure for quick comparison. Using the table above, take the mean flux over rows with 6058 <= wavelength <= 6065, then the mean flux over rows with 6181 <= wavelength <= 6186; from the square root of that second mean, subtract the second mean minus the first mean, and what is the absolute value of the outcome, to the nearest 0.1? 3.3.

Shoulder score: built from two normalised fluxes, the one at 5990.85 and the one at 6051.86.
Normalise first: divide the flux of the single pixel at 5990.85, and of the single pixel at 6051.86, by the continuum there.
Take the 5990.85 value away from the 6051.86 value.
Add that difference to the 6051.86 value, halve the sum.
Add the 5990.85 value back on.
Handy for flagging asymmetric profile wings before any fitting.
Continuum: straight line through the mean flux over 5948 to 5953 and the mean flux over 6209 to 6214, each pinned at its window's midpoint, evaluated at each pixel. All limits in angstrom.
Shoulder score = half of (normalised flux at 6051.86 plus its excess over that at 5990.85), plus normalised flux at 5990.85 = 1.57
